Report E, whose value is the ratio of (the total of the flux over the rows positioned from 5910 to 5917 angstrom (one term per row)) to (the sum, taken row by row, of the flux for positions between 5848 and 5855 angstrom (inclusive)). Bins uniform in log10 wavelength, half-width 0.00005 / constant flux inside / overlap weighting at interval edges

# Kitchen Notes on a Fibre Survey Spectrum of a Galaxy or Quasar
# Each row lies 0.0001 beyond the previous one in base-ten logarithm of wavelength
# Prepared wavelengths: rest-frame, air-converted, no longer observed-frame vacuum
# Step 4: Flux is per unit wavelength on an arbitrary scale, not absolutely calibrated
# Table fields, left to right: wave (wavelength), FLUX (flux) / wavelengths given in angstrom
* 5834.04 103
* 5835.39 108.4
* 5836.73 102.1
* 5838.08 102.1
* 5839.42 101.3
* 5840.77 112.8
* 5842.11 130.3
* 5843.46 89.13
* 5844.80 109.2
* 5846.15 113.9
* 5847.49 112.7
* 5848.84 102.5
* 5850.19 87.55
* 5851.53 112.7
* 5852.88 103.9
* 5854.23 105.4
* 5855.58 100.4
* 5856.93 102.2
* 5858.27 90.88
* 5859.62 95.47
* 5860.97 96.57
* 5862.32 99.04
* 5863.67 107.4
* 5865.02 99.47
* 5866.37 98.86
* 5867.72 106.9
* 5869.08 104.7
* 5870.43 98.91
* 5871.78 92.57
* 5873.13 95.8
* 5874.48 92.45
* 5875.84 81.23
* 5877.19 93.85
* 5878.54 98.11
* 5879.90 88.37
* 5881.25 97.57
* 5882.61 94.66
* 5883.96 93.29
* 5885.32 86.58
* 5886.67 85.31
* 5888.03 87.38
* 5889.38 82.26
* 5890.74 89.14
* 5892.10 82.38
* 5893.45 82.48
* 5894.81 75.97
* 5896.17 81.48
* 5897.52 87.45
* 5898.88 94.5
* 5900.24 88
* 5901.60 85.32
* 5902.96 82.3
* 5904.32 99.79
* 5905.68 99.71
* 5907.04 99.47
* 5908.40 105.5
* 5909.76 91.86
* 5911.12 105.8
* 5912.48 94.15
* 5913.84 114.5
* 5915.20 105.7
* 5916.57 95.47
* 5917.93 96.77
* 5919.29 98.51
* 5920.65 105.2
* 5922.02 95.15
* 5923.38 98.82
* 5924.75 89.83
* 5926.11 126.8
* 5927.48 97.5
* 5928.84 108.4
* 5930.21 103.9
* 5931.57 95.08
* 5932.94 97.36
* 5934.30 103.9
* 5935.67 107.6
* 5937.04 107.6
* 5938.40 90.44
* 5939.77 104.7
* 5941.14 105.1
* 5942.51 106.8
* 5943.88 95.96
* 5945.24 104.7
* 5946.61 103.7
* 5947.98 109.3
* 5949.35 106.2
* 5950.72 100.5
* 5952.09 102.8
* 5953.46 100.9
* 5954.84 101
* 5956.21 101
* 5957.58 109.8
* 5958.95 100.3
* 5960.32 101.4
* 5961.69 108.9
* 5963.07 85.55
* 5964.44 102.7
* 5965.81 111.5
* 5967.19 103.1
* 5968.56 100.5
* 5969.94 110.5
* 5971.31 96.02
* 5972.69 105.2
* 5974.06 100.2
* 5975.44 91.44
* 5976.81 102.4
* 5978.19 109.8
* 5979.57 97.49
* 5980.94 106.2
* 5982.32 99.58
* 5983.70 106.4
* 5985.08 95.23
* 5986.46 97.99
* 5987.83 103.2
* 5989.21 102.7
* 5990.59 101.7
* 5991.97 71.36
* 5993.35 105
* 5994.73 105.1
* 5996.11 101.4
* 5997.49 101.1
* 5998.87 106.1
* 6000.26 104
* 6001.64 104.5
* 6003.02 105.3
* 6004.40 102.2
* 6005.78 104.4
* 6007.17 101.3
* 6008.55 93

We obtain 1.007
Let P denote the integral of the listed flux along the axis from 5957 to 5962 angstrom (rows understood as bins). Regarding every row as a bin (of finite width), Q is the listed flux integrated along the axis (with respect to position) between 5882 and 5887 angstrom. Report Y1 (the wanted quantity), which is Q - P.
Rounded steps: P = 524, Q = 452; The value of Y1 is -73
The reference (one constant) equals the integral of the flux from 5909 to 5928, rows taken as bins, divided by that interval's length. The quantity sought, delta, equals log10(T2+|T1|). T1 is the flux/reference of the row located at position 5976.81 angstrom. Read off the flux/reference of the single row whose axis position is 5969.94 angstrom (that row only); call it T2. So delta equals 0.323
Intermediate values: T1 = 1.01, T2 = 1.09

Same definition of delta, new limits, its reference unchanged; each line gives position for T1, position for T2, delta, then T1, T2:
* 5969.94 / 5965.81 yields 0.341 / 1.09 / 1.10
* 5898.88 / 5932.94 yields 0.278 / 0.93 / 0.96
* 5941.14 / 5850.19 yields 0.280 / 1.04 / 0.87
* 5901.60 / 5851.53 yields 0.292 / 0.84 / 1.11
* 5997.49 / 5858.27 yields 0.278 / 1.00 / 0.90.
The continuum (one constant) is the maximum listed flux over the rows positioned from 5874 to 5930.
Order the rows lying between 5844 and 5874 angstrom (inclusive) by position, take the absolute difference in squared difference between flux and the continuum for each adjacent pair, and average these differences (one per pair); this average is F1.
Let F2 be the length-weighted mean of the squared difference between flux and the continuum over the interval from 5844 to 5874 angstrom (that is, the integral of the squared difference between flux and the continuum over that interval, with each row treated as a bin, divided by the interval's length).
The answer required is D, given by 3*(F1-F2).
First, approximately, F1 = 331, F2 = 686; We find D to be -1065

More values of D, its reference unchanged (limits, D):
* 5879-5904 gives -3686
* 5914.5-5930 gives -605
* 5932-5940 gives -660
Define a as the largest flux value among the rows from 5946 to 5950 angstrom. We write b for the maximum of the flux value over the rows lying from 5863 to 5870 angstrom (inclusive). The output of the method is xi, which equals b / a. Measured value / 0.98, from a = 109.3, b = 107.4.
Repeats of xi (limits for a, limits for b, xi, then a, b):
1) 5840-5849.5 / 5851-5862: 0.86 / 130.3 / 112.7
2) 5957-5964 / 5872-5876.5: 0.87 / 109.8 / 95.8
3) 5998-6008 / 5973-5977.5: 0.97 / 106.1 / 102.4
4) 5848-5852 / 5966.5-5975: 0.98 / 112.7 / 110.5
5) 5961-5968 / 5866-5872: 0.96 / 111.5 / 106.9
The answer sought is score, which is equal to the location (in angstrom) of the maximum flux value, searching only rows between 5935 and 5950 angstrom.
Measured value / 5947.98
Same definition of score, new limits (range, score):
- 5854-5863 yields 5854.23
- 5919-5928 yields 5926.11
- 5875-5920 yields 5913.84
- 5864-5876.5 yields 5867.72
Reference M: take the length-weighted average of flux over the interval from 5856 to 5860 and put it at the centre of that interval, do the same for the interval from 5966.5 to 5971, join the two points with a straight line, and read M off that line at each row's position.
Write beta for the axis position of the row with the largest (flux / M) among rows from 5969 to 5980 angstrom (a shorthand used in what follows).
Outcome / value 5969.94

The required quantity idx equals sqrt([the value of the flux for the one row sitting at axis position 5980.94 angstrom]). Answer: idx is 10.3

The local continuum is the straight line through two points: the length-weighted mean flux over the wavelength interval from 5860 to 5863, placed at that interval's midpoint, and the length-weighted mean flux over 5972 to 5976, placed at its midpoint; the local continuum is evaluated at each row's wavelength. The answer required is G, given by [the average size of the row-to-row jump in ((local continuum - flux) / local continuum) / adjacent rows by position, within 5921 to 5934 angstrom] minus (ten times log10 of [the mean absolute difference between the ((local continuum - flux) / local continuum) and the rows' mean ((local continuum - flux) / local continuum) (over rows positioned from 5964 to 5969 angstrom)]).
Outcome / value 15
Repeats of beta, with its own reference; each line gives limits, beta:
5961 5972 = 5965.81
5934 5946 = 5935.67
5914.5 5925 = 5915.20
